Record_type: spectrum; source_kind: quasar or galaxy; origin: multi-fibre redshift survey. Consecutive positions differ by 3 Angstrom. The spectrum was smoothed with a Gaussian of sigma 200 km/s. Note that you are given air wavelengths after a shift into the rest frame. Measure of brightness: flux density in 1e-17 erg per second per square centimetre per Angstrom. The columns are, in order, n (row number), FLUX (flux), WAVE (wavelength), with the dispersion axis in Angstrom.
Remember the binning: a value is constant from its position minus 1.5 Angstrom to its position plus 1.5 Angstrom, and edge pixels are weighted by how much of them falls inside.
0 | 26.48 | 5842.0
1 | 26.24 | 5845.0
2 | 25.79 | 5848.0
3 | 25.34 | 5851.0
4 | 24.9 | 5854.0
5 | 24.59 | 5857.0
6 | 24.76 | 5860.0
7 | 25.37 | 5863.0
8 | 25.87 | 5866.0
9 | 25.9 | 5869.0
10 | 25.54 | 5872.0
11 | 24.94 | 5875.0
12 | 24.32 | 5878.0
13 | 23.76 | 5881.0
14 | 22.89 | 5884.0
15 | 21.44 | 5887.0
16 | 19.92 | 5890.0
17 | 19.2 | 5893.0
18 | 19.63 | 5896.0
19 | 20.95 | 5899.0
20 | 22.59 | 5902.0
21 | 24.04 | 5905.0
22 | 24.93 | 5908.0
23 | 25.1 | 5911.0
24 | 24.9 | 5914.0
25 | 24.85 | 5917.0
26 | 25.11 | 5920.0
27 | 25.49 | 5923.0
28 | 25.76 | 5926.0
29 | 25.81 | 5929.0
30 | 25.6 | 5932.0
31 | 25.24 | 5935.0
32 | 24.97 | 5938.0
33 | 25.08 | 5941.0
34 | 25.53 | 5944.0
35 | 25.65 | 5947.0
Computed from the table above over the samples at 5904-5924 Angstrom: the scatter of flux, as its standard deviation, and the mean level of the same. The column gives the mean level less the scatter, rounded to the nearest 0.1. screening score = 24.5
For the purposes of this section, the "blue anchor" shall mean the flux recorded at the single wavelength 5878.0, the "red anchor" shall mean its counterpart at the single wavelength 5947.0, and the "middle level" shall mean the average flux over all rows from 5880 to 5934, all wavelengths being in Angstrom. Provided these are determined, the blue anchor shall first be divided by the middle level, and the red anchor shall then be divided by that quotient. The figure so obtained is 24.7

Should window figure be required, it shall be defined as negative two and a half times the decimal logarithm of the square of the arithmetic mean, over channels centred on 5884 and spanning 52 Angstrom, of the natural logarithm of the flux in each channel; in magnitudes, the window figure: -2.49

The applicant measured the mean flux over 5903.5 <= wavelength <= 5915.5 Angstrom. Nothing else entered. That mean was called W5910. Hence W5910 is 24.7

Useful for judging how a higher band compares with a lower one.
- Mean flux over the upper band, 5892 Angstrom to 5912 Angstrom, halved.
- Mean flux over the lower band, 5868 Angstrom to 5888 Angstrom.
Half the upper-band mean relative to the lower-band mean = 0.463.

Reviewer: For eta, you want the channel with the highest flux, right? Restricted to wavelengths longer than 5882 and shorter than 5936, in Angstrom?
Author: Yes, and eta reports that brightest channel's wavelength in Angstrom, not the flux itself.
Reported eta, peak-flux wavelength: 5929.0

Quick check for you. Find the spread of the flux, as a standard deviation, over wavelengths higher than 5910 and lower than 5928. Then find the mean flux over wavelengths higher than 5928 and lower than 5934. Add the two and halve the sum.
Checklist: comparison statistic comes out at 13.0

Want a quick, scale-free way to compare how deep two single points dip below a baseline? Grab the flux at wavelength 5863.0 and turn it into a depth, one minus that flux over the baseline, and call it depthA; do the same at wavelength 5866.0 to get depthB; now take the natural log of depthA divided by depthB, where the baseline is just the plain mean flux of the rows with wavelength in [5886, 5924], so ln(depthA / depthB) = -0.2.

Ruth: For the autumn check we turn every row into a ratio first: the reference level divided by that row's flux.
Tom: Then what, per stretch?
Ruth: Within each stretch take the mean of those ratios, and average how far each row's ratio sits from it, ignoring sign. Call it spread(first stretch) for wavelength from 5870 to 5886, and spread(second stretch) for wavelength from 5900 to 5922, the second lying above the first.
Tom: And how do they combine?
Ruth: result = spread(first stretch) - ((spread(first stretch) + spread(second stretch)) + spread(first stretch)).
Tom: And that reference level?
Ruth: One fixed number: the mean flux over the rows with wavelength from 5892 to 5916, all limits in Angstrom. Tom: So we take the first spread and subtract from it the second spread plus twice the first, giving -0.057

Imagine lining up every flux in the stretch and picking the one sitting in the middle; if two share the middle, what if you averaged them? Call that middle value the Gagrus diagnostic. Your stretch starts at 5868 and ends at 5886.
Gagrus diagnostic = 24.6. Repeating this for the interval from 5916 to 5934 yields 25.5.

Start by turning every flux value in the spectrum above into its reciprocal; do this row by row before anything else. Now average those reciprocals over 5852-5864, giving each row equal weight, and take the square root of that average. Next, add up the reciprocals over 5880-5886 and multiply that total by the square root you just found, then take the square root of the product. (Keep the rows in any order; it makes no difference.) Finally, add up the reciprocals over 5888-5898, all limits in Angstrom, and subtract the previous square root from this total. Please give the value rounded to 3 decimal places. 0.022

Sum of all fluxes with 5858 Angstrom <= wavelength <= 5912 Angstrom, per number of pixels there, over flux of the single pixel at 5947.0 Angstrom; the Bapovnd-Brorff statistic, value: 0.912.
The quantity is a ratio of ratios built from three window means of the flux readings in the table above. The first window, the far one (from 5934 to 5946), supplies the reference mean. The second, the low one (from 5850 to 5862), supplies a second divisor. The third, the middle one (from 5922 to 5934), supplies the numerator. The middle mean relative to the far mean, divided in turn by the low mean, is 0.0409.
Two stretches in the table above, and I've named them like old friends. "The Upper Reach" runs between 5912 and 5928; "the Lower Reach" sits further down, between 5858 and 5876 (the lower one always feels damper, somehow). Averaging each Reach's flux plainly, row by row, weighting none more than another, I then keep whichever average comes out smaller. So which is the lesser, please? 25.2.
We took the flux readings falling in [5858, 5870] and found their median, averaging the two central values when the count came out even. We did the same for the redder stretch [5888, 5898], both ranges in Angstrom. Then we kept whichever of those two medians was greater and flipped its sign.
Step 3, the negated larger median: -25.6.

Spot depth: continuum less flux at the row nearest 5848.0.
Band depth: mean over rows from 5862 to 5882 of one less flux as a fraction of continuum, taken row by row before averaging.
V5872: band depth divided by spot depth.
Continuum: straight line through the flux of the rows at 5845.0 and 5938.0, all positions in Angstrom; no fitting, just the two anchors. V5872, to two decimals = 0.07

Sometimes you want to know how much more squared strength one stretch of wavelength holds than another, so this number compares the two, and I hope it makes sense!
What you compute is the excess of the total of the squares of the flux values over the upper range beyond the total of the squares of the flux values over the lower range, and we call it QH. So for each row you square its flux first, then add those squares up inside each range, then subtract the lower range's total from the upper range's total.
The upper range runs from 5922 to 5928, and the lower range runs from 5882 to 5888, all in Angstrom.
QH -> 330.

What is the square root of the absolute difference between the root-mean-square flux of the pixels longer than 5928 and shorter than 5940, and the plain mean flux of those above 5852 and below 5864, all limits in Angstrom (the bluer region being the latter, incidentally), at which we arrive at 0.71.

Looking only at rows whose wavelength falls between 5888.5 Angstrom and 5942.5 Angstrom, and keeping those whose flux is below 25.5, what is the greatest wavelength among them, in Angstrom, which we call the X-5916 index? 5941.0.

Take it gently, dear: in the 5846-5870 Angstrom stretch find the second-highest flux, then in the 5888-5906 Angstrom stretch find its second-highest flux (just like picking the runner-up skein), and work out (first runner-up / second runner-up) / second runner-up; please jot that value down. 0.0507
